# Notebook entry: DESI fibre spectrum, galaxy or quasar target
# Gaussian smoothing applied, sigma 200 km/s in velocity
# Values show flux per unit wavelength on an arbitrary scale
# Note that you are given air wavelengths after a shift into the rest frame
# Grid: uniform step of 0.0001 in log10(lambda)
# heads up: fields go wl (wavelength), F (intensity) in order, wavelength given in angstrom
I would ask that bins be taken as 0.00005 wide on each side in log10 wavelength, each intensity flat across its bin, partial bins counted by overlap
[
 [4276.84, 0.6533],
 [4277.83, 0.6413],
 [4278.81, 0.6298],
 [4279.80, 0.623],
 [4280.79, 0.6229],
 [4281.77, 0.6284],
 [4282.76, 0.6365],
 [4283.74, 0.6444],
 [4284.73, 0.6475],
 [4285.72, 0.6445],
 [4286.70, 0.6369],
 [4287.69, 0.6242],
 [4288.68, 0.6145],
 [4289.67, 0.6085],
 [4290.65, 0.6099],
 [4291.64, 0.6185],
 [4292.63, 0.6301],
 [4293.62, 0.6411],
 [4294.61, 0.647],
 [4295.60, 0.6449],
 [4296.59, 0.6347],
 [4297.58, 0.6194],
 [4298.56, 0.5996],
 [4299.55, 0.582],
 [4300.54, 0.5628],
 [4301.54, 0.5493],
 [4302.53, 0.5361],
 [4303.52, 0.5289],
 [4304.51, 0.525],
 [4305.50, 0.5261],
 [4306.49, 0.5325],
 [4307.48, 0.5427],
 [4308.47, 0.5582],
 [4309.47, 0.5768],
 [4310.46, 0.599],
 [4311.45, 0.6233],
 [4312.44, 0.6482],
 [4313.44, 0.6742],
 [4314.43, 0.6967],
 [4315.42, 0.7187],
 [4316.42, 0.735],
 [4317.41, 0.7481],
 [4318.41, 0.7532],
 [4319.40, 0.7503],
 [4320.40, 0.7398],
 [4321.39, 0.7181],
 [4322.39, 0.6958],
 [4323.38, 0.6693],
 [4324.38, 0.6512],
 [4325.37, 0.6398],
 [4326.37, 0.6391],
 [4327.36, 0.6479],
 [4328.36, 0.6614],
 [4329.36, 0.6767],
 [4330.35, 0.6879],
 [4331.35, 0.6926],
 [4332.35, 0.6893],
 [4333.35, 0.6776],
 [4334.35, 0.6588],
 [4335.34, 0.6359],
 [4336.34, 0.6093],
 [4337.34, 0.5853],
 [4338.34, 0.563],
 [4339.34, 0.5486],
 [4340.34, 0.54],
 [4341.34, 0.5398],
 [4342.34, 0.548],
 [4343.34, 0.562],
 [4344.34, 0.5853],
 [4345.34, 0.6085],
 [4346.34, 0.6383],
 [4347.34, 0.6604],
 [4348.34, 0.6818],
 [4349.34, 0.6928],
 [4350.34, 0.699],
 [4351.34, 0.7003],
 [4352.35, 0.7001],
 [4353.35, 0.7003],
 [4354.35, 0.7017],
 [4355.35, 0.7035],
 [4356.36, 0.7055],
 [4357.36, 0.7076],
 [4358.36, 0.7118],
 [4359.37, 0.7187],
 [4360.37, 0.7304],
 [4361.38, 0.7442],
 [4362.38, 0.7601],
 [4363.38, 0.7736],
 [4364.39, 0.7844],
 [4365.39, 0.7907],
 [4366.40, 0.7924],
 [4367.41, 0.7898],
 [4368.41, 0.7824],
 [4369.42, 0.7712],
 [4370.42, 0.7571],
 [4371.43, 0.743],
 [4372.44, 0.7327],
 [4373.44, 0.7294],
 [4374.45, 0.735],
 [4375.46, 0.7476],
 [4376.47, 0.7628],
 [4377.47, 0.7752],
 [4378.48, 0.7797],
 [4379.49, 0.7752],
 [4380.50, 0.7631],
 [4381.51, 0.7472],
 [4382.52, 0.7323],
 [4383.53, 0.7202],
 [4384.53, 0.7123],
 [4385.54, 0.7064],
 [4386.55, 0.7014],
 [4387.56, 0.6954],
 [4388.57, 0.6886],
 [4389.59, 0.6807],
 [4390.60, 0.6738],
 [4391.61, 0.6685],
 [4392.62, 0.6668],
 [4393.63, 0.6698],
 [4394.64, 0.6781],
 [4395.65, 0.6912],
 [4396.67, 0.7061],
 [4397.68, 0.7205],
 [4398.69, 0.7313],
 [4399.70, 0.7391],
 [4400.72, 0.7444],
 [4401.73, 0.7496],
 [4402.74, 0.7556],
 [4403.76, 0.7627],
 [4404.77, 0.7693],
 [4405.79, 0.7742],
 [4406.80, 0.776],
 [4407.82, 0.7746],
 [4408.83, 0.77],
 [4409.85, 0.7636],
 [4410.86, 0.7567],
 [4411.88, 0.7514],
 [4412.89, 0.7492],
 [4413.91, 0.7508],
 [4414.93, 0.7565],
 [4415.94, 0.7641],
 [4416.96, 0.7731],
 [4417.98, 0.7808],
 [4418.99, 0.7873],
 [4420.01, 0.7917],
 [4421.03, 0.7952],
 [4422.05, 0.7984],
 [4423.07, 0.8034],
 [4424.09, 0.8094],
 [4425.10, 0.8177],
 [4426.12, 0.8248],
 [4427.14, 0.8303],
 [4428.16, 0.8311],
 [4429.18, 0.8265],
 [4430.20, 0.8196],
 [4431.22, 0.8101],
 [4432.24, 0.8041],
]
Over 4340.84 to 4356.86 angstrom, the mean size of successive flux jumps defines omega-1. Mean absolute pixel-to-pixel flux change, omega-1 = 0.0111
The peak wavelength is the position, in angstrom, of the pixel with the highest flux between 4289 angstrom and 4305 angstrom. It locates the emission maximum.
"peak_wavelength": 4294.61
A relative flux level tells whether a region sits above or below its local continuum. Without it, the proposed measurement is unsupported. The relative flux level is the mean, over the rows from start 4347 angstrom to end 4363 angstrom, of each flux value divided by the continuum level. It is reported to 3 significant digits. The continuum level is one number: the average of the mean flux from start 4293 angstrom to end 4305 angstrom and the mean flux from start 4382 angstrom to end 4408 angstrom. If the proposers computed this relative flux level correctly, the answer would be 1.08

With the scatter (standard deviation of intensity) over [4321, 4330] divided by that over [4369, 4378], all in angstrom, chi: 1.6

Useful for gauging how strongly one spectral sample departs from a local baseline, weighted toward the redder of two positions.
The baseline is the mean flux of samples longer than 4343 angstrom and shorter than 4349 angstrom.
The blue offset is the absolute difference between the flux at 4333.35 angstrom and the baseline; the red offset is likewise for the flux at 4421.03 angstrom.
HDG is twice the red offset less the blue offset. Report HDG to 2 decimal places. 0.29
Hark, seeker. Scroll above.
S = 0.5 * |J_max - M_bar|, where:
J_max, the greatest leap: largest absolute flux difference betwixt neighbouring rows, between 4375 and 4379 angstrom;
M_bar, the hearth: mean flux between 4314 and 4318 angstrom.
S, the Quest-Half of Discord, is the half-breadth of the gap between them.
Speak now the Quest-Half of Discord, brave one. 0.35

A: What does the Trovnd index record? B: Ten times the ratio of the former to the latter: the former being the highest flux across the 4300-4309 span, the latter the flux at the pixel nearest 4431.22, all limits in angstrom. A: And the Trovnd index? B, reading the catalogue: 6.9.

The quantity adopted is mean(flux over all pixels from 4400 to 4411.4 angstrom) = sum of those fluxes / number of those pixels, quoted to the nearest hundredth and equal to 0.76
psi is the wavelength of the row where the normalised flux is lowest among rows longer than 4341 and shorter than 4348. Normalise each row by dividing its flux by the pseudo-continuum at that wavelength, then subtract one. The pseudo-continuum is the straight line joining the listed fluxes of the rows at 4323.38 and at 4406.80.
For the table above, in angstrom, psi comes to 4341.34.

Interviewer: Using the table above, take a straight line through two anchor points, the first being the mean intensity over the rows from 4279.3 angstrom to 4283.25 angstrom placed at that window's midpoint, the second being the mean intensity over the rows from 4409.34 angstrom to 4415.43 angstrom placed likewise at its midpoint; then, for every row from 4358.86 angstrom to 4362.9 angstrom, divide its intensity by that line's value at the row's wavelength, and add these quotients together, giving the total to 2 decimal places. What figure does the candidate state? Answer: 4.19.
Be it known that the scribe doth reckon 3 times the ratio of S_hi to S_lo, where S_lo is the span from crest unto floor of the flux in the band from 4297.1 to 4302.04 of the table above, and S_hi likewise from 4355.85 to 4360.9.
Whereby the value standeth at 1.1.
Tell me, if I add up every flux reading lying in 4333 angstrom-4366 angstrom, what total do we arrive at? 22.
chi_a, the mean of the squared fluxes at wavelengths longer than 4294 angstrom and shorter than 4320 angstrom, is 0.39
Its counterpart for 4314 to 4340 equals 0.46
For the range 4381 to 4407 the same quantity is 0.52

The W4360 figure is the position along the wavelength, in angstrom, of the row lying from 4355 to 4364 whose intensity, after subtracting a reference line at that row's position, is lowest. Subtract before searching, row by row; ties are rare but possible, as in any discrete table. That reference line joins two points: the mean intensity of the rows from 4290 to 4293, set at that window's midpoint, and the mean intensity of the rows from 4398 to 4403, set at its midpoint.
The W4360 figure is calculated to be 4355.35 angstrom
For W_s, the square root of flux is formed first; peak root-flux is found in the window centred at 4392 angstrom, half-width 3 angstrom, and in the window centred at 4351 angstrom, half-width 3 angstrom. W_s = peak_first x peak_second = 0.69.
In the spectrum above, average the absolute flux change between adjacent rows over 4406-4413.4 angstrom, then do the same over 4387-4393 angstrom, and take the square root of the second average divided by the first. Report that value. 1.13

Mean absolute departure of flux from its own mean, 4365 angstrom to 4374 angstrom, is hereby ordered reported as 0.022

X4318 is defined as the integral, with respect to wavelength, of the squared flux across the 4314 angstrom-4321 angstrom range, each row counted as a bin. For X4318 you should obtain 3.8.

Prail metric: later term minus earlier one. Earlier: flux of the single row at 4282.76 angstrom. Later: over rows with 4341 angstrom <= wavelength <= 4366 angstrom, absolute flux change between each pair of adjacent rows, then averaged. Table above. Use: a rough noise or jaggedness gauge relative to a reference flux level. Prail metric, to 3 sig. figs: -0.626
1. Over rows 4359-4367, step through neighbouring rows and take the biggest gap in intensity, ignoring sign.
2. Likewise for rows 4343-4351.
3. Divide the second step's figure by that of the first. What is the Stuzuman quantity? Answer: 1.9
